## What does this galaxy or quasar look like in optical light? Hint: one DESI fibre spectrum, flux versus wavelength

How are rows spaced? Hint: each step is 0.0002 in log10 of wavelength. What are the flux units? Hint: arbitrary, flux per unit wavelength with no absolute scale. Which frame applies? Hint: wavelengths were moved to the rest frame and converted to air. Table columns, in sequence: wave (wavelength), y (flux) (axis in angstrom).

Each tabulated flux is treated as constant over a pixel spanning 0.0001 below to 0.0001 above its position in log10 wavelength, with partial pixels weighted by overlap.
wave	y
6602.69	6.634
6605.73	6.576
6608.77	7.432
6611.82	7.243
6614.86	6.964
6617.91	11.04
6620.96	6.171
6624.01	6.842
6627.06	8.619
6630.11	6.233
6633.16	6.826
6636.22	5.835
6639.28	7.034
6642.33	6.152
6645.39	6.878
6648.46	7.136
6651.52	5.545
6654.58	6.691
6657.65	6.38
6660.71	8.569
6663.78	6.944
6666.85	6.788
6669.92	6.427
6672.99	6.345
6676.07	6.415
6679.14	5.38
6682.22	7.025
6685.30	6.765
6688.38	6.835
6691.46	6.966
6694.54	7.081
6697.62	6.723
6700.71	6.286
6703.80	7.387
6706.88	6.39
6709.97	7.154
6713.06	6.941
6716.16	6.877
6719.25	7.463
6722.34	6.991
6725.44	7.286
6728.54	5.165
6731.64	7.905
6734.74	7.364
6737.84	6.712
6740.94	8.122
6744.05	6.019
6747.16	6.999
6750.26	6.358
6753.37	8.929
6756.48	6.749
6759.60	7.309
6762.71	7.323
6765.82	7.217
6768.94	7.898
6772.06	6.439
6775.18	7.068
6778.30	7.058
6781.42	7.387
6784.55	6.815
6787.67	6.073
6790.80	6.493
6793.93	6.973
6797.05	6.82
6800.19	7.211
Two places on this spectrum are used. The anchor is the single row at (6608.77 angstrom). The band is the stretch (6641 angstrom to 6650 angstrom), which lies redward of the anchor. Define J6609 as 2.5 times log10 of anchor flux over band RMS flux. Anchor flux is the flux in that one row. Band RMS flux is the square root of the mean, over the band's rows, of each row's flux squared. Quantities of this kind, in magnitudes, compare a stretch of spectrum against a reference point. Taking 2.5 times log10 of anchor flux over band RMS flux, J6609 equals 0.11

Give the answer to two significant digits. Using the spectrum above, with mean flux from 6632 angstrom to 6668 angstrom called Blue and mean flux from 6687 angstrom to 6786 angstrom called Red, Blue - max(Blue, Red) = -0.31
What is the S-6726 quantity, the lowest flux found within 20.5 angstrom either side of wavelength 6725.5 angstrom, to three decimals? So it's 5.165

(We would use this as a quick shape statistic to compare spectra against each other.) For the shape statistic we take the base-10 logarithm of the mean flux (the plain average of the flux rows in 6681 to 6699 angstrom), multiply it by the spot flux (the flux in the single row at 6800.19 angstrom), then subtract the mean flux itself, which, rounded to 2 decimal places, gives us -0.85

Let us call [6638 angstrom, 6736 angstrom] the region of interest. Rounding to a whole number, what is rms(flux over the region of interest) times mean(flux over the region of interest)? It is 46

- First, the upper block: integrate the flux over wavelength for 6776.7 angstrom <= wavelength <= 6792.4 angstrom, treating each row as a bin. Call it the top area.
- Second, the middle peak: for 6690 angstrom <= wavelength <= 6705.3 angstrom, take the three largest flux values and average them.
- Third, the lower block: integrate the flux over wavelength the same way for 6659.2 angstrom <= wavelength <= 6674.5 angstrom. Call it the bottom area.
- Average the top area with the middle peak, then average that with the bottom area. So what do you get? 82.0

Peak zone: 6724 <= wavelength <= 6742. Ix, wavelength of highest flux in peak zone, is 6740.94 angstrom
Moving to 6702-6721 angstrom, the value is 6719.25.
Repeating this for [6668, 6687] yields 6682.22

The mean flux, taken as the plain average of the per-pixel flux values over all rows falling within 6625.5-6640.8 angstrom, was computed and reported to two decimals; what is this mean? 6.91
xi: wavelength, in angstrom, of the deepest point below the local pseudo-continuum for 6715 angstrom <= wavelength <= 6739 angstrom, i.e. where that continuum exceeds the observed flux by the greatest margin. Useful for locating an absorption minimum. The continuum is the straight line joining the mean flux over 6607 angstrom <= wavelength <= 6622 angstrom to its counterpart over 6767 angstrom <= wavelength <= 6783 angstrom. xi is 6728.54 angstrom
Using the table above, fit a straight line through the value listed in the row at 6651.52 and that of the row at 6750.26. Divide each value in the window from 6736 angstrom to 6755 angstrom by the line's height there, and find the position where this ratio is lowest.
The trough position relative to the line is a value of 6744.05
